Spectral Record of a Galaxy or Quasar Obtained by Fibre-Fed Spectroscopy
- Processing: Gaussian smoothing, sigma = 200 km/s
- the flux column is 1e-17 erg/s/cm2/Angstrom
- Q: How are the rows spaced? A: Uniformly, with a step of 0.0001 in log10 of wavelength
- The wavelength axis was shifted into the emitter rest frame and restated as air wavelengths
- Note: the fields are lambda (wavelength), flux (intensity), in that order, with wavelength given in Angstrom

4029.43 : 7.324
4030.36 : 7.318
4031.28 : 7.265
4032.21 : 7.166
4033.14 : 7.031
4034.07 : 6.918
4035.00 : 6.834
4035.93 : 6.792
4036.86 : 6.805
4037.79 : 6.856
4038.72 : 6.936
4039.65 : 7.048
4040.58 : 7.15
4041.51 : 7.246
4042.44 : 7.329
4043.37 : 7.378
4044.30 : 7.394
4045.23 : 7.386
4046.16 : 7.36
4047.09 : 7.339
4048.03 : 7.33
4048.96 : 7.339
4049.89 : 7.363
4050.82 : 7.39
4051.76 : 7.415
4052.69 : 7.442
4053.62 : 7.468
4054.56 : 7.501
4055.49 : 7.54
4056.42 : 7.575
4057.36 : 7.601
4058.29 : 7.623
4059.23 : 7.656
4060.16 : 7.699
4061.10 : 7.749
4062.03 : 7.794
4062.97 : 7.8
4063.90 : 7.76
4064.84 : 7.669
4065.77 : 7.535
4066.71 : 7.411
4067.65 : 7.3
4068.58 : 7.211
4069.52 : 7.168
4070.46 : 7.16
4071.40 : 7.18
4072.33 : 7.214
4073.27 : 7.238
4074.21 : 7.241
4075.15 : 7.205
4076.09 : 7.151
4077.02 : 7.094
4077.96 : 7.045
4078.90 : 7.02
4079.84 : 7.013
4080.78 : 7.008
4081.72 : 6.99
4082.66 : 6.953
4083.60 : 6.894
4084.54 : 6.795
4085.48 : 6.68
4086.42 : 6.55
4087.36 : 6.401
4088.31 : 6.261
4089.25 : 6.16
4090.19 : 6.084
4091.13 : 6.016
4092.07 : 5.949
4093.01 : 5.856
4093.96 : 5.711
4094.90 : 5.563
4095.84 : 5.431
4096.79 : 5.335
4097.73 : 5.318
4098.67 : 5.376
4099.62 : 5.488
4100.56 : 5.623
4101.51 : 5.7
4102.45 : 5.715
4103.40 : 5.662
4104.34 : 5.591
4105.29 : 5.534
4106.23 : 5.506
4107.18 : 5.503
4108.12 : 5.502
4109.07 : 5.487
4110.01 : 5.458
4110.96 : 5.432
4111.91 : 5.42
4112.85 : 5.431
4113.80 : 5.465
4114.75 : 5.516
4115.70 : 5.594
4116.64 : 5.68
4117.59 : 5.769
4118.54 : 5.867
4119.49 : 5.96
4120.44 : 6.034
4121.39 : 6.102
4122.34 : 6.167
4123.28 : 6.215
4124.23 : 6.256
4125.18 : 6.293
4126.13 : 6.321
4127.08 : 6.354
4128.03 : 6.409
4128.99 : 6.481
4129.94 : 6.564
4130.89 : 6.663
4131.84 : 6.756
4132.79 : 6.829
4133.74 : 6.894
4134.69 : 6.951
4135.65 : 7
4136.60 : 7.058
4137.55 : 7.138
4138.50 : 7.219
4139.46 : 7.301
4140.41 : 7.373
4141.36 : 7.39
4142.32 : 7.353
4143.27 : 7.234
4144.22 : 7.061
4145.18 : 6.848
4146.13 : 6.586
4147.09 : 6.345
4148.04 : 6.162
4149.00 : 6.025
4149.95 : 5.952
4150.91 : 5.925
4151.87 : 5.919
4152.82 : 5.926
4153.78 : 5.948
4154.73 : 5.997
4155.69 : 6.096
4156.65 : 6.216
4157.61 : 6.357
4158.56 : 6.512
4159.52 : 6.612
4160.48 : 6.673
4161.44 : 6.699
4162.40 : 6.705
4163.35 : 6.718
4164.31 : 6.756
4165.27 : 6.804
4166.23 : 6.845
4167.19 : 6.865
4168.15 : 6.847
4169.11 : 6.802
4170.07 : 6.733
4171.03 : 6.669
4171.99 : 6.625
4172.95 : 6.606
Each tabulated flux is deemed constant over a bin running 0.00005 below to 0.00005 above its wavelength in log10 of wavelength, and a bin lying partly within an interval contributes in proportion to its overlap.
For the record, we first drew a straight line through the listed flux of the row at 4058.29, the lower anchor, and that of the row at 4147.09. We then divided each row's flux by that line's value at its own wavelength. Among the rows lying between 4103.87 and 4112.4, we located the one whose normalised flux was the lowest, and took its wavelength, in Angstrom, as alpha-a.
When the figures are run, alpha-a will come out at 4111.91 Angstrom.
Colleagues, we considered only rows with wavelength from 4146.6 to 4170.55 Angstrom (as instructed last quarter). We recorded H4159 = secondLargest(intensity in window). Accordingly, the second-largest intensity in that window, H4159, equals 6.847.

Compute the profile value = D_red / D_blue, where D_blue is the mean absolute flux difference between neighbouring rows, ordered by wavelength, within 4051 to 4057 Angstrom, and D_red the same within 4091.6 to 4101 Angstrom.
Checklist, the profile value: 3.25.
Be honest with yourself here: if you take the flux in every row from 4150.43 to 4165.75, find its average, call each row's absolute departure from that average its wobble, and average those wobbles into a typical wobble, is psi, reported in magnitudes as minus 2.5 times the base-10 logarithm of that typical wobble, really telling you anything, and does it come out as 1.2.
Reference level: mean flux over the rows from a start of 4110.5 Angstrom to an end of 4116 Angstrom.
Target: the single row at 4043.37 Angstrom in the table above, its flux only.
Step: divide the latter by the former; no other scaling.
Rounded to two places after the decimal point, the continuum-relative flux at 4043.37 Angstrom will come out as 1.35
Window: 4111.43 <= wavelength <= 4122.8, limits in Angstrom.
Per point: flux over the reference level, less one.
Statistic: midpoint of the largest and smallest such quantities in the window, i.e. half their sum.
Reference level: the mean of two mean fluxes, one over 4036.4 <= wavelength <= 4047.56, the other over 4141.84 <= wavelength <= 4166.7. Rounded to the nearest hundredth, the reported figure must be -0.15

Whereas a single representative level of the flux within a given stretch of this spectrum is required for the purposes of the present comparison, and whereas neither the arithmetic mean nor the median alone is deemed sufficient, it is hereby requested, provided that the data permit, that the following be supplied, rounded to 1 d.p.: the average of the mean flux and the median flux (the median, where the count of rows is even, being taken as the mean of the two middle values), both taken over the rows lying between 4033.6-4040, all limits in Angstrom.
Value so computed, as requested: 6.9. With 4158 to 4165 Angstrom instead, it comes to 6.7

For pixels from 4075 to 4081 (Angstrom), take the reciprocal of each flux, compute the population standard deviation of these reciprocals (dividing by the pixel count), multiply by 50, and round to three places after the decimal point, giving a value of 0.070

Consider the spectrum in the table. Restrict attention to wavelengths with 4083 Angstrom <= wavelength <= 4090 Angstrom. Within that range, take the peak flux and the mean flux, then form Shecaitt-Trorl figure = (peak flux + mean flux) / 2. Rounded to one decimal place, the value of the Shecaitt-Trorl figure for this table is 6.7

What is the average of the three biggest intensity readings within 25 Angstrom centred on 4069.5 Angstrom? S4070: 7.8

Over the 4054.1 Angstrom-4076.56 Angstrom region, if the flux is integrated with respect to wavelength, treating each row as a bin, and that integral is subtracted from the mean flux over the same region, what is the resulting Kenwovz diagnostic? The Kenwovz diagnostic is -160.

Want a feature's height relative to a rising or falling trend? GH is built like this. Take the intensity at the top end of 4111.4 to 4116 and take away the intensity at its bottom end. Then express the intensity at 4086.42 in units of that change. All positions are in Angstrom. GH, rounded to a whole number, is 38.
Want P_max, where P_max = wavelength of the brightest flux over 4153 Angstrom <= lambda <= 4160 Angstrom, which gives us 4159.52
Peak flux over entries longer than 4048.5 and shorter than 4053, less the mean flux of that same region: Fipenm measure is 0.052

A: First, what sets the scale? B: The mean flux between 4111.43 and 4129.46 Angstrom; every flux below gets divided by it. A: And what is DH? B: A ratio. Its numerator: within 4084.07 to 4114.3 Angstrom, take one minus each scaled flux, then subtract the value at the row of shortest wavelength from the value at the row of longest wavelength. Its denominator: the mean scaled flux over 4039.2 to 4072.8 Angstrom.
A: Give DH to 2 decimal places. 0.18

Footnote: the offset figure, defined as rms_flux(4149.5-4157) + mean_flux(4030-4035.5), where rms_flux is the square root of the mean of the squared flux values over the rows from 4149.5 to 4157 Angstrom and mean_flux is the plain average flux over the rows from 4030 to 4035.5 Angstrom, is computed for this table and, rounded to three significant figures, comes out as 13.1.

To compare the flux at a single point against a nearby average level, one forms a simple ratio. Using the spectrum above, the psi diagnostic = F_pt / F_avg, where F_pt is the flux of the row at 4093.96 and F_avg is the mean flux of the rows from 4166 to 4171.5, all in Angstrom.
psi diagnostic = 0.84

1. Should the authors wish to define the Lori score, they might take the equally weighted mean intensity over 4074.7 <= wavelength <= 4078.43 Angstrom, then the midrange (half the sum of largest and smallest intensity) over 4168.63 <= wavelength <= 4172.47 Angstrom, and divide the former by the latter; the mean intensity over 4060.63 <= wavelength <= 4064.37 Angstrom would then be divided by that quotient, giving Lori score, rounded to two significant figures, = 7.3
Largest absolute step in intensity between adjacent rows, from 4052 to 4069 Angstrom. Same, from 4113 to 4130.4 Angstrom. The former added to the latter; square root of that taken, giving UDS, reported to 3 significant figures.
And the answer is 0.482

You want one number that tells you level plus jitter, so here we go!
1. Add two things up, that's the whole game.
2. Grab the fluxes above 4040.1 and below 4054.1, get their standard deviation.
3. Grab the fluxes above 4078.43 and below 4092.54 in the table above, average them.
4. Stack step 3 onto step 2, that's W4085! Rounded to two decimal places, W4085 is 6.66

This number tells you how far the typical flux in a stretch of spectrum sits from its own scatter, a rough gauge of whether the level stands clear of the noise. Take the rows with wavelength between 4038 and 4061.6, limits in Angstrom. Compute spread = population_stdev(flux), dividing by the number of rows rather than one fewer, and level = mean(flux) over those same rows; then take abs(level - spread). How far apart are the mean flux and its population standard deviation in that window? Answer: 7.22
